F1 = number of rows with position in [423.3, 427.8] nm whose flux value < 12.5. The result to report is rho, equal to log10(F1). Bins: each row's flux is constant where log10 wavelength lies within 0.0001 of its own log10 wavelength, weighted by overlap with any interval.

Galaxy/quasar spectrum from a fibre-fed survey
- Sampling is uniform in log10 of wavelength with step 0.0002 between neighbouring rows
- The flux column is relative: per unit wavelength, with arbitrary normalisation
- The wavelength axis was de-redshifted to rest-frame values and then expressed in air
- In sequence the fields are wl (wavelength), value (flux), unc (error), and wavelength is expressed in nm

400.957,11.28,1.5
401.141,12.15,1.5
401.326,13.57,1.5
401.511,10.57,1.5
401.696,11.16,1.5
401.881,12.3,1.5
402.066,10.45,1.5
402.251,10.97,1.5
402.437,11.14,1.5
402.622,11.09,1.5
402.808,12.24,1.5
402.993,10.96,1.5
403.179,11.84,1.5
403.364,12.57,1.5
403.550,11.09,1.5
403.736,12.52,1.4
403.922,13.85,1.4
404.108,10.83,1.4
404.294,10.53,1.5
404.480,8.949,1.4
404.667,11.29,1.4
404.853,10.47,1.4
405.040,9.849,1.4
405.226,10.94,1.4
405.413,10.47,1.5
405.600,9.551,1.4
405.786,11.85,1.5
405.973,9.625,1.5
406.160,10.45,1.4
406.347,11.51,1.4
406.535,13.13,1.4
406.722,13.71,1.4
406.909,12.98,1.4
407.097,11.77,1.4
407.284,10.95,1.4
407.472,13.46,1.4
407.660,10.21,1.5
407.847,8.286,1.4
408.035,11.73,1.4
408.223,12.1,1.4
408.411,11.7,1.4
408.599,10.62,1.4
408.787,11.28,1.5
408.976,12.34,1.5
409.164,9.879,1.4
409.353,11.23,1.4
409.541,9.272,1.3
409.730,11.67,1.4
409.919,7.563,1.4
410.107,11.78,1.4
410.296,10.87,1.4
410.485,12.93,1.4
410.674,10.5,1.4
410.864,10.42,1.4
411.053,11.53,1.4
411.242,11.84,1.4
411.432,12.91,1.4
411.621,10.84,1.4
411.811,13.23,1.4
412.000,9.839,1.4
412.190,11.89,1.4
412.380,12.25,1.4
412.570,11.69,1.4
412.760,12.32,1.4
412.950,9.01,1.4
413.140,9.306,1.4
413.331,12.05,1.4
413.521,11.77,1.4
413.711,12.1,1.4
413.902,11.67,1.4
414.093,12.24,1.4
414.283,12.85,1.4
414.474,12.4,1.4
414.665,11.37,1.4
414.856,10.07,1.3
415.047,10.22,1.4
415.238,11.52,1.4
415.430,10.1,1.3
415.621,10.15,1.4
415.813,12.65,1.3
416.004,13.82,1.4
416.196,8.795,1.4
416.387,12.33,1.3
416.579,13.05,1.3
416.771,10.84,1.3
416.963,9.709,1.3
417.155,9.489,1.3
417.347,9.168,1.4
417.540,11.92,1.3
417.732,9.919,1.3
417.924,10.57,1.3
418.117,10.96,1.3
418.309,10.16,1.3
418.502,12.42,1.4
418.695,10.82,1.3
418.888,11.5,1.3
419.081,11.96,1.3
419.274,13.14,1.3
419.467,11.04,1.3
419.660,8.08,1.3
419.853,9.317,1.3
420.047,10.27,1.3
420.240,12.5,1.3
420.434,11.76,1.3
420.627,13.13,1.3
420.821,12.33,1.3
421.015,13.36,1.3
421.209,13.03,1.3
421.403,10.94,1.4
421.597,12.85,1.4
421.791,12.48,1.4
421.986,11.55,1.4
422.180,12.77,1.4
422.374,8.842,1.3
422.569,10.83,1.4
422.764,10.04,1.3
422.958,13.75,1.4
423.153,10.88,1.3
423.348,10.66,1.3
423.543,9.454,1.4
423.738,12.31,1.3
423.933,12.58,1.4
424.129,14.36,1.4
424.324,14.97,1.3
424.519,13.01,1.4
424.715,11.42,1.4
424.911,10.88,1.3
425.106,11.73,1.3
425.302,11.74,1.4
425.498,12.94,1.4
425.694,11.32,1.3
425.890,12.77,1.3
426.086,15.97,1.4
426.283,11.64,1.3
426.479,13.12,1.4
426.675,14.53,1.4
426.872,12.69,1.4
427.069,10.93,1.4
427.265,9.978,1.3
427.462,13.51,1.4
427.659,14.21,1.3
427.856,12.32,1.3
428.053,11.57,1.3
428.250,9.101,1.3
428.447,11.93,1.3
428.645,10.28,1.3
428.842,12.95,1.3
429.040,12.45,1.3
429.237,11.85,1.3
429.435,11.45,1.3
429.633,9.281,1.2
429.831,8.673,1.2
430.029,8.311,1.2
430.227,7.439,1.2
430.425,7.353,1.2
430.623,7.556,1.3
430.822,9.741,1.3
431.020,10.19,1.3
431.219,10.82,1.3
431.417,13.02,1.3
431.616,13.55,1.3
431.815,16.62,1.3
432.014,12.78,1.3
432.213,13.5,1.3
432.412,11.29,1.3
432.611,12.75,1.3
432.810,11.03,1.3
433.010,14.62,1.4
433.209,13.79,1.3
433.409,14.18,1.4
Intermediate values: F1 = 11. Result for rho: 1.04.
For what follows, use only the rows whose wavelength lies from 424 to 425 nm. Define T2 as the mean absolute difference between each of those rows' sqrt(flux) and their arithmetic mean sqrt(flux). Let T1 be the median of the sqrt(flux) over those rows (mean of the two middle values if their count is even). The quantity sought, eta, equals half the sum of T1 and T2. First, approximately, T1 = 3.61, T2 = 0.200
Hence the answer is 1.90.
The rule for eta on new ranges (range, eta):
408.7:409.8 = 1.75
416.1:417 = 1.75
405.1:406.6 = 1.70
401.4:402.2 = 1.69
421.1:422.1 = 1.82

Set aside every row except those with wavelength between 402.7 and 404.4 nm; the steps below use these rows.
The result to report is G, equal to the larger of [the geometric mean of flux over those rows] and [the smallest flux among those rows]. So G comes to 11.8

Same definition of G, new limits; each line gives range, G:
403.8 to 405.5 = 10.7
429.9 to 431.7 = 9.5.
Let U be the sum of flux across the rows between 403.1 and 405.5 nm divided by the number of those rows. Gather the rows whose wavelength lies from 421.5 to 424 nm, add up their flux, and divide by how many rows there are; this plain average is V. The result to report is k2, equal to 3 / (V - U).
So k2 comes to 10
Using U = 11.2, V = 11.5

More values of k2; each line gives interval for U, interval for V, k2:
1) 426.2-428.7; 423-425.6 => 35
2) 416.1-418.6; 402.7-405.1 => 5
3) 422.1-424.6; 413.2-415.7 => -7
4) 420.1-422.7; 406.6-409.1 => -7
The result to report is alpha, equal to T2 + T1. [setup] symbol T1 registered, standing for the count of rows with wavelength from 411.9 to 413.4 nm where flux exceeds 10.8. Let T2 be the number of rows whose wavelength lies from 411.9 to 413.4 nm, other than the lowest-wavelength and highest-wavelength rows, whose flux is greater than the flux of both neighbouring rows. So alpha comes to 7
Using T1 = 5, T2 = 2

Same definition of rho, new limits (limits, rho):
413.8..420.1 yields 1.45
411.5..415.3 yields 1.26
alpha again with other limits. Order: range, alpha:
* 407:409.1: 10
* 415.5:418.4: 11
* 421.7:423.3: 9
